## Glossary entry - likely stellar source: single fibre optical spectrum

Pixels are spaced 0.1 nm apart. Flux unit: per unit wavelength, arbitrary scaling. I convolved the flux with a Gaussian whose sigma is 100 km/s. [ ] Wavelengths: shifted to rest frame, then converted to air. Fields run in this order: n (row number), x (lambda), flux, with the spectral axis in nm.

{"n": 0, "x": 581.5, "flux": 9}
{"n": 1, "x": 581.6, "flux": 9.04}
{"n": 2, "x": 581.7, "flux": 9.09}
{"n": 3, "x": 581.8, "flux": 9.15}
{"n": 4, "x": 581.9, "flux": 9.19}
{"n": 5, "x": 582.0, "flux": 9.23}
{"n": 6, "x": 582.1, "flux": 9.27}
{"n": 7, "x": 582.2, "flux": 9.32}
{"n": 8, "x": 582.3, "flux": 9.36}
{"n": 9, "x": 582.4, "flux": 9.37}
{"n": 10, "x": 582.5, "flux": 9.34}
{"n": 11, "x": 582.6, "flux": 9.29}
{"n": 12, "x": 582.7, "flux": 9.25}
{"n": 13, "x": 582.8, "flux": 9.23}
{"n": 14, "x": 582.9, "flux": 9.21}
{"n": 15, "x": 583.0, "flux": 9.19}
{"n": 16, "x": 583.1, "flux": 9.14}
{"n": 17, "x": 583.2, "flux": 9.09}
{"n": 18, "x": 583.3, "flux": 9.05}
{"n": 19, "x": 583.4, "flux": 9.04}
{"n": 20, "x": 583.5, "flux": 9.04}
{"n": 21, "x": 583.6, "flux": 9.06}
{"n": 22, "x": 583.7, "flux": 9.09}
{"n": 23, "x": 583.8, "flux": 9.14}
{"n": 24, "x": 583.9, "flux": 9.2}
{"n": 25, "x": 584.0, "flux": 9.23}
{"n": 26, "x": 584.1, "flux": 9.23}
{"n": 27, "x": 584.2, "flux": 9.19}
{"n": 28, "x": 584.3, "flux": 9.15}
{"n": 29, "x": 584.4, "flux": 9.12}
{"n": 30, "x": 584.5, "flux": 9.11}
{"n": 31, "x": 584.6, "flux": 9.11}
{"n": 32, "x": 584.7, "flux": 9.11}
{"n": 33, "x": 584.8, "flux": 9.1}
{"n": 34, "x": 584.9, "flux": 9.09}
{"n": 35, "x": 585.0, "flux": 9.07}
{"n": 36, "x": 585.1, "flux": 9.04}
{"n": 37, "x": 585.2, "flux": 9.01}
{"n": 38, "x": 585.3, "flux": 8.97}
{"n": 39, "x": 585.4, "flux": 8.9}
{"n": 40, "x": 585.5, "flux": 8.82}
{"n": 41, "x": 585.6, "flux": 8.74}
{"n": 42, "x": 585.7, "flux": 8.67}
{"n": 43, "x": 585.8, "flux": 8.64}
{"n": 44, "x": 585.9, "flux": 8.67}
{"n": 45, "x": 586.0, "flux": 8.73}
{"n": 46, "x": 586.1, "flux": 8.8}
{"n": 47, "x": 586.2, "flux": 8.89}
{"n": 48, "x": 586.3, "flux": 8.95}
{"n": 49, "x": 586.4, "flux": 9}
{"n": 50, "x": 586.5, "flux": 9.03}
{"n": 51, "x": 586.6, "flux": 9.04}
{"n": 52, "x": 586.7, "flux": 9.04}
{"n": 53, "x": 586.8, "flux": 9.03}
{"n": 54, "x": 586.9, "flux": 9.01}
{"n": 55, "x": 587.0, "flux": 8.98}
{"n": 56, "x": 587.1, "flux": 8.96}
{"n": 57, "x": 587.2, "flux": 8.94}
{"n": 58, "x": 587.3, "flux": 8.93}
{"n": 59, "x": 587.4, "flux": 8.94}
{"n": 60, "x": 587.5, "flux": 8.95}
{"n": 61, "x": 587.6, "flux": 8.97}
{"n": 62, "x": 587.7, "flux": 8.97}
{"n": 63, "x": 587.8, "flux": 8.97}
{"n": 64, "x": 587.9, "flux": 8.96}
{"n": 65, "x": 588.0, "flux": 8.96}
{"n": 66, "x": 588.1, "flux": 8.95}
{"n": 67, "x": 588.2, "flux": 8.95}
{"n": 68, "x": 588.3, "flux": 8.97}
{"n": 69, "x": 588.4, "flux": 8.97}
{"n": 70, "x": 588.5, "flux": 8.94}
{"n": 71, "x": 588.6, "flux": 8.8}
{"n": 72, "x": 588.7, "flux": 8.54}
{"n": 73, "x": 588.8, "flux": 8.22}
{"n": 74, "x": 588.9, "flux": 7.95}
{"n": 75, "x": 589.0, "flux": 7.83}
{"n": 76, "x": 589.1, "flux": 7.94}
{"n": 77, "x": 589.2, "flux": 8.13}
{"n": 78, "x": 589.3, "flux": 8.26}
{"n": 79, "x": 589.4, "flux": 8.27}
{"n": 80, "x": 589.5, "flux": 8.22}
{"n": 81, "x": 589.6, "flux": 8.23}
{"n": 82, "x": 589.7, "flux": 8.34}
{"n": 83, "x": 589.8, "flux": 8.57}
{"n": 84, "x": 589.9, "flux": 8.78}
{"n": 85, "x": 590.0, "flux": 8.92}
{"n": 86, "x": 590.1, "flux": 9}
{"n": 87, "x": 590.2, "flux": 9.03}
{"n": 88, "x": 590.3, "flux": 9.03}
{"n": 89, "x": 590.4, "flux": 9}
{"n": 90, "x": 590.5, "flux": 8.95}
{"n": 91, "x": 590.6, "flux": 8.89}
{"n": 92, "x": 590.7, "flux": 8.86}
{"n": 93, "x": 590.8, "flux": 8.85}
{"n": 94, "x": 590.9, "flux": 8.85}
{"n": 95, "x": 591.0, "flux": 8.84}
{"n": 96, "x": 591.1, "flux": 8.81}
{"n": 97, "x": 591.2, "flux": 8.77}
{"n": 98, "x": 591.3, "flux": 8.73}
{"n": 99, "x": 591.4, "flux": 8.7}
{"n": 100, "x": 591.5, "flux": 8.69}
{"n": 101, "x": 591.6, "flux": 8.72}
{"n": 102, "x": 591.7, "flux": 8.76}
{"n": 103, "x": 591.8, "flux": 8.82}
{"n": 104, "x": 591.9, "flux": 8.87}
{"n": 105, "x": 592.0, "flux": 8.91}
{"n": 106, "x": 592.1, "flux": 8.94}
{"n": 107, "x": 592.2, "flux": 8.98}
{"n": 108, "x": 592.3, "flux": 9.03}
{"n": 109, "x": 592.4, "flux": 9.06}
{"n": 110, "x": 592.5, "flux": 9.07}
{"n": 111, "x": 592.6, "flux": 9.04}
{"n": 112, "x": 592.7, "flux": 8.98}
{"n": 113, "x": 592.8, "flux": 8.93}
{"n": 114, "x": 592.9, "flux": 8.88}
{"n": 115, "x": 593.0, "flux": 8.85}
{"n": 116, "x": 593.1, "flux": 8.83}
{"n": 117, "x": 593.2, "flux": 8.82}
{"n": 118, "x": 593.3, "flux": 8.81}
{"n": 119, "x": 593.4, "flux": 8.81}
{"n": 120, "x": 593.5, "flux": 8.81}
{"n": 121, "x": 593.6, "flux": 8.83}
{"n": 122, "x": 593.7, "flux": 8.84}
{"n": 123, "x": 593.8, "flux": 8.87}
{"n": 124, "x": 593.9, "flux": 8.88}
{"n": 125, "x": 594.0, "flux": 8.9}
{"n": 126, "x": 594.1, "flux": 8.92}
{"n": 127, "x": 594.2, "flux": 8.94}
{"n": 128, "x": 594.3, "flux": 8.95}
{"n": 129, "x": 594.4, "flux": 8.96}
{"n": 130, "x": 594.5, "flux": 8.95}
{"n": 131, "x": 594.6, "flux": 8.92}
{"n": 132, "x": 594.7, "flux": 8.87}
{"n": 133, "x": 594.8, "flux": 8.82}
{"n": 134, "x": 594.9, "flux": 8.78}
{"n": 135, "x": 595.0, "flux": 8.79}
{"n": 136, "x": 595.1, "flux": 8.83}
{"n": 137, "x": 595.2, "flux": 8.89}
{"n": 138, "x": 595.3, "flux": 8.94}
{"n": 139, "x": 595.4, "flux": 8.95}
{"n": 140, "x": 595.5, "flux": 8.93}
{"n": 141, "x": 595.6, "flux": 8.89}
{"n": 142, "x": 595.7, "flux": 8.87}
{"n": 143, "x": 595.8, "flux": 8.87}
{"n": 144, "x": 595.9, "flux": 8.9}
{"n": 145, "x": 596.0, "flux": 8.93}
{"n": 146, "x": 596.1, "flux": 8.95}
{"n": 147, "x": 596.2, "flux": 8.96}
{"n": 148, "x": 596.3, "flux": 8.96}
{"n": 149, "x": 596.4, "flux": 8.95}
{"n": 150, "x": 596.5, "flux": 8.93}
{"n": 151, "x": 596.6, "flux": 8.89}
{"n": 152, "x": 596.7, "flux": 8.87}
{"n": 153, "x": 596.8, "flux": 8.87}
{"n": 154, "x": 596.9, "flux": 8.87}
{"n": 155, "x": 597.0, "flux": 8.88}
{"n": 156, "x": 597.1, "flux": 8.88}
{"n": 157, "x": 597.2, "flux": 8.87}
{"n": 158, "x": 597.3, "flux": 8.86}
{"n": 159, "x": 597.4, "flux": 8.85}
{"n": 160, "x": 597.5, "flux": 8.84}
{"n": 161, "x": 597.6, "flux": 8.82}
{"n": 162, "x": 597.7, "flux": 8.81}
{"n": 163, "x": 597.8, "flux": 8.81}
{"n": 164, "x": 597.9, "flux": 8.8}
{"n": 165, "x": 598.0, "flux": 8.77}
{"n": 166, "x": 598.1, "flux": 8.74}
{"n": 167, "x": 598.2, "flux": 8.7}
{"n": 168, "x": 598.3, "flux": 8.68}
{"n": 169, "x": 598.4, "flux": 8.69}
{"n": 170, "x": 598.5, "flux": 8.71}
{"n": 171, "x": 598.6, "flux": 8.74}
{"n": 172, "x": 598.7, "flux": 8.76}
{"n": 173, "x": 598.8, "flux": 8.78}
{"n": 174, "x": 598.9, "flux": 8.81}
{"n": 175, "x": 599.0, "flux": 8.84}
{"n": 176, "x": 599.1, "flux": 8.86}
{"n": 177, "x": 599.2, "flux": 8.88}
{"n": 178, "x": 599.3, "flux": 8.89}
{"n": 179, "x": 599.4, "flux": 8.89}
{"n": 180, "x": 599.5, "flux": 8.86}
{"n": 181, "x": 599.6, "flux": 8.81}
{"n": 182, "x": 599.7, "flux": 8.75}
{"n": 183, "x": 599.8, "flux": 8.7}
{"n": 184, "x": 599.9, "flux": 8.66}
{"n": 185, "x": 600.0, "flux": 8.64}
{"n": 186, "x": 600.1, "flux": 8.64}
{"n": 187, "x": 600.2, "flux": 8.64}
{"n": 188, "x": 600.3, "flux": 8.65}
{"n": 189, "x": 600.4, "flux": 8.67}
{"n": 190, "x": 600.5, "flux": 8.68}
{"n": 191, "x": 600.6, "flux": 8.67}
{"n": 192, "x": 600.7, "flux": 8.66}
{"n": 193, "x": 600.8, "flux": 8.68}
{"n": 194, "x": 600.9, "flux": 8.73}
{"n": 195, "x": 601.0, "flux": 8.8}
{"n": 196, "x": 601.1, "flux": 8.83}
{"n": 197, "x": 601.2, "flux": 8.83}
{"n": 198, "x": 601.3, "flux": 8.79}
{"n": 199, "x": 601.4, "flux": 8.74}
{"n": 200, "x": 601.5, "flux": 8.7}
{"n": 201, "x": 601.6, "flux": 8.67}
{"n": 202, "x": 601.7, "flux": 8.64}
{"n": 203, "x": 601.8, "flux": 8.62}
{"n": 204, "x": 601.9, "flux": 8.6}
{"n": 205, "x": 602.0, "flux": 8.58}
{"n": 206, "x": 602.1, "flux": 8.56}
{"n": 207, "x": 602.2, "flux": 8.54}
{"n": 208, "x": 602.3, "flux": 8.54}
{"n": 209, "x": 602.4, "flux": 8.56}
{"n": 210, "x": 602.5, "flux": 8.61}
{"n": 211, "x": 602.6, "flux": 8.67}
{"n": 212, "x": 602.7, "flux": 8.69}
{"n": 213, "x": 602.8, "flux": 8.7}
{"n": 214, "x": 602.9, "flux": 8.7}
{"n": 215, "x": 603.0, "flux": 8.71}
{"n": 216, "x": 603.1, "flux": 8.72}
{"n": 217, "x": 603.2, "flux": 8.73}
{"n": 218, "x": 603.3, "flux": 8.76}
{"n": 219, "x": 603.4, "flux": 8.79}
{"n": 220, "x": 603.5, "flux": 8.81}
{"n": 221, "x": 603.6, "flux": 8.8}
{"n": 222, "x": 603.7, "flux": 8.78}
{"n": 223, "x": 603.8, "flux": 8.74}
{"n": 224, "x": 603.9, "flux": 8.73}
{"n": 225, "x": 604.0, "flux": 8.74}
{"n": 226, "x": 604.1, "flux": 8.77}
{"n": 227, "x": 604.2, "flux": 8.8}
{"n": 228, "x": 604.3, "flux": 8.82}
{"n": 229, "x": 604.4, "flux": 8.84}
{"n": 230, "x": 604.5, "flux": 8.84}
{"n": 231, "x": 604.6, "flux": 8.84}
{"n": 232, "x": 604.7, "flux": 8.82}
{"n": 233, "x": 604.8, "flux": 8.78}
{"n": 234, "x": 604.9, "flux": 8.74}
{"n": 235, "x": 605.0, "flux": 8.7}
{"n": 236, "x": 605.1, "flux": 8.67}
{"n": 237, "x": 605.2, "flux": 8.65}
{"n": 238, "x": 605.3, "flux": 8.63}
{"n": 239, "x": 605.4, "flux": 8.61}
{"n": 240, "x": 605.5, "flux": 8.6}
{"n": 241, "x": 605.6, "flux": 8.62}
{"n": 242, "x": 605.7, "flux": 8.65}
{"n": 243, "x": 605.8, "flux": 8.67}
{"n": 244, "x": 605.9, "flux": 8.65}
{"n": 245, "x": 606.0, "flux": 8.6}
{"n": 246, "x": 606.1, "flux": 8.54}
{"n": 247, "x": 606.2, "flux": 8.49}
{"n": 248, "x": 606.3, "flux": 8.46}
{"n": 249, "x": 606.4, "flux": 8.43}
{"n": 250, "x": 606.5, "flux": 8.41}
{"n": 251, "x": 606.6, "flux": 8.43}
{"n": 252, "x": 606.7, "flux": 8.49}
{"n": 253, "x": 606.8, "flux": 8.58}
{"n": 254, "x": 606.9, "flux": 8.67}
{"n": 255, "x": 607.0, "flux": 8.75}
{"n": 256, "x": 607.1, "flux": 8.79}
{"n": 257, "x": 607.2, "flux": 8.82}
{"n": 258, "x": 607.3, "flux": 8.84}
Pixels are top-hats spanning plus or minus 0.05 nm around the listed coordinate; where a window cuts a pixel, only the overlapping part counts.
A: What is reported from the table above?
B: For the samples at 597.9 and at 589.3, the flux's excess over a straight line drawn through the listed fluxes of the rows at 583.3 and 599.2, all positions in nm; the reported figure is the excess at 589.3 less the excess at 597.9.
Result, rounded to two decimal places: -0.63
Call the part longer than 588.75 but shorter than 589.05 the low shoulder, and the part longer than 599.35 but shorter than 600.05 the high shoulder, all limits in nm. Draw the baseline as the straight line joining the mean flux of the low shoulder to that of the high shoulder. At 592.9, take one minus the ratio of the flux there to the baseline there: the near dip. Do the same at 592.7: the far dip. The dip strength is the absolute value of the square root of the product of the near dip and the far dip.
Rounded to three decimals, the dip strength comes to 0.079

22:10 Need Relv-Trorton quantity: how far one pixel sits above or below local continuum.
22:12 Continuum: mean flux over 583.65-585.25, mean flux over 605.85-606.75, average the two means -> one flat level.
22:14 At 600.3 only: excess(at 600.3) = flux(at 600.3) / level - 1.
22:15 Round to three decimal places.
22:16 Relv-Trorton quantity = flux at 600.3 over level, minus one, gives -0.018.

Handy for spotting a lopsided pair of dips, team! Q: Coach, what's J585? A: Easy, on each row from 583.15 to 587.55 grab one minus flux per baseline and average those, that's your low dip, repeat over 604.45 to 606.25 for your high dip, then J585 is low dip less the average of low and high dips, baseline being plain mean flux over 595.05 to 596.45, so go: -0.018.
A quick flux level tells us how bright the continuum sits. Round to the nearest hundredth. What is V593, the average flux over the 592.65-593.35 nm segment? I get 8.87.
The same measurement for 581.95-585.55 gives 9.14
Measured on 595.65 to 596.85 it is 8.91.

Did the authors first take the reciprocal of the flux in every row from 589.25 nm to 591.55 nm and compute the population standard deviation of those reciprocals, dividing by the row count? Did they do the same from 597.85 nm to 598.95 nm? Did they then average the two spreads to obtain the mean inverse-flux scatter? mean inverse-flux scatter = 0.0021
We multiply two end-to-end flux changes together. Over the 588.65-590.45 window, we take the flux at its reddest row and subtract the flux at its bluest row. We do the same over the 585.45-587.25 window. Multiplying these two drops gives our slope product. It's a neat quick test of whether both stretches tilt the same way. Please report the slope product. 0.055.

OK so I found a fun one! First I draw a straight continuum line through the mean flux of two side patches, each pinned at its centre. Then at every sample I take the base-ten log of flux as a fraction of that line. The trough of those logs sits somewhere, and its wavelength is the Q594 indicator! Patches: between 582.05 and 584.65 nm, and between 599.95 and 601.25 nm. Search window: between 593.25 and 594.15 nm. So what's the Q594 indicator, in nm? 593.3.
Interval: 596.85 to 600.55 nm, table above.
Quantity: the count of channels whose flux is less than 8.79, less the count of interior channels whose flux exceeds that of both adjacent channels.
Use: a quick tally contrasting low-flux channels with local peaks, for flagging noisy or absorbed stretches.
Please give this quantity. 18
